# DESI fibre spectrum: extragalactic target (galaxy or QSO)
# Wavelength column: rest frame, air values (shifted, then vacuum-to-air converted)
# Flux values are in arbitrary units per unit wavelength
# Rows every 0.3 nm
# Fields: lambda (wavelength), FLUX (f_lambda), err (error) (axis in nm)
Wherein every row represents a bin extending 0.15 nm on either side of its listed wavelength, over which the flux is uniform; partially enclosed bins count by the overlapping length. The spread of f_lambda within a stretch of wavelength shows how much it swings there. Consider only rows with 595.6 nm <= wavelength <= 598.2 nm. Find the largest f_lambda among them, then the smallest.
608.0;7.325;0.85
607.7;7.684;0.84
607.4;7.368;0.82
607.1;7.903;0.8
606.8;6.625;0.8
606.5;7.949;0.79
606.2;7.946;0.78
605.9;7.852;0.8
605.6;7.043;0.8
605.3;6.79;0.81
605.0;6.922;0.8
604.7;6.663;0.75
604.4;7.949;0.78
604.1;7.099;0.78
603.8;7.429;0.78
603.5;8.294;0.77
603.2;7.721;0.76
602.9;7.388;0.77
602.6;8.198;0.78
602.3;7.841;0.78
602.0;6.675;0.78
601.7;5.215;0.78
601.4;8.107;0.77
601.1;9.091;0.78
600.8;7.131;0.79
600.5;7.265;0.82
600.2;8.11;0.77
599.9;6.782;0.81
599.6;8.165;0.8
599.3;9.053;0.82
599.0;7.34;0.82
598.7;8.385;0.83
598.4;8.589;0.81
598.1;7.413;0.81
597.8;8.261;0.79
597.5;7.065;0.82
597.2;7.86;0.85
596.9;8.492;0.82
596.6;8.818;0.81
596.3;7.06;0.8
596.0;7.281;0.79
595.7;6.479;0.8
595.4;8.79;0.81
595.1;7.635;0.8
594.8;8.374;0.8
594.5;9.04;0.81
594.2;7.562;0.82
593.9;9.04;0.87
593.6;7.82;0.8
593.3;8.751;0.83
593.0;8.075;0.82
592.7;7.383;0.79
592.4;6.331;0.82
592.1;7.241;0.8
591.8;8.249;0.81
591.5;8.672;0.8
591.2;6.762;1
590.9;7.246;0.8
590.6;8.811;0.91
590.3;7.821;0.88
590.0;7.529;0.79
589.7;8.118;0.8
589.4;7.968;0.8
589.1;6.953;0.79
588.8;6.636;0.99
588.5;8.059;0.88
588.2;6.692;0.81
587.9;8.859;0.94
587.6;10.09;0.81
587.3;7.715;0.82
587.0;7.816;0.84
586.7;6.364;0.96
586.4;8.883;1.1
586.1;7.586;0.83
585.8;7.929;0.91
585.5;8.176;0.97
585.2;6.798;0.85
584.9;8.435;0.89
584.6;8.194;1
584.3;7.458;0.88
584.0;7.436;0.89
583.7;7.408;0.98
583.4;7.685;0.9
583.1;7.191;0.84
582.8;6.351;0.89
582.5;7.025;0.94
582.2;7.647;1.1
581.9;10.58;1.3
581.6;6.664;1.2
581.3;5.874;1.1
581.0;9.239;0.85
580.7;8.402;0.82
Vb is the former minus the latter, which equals 2.34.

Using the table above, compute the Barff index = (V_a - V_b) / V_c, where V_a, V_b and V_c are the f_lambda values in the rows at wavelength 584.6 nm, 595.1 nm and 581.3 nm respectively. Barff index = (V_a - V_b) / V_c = 0.10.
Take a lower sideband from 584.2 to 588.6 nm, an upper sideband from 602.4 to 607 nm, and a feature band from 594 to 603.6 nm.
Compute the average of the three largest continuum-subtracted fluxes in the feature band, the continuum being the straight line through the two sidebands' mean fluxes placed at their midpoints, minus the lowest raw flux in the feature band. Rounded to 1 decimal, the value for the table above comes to -3.8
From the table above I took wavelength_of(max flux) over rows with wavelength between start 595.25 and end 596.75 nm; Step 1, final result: 596.6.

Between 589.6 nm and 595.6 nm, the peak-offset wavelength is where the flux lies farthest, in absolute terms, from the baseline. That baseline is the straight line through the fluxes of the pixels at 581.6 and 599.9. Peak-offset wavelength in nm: 593.9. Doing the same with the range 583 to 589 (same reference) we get 587.6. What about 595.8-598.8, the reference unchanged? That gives 596.6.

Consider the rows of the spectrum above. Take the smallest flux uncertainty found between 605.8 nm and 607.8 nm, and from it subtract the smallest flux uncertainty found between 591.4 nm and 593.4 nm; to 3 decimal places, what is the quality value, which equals -0.010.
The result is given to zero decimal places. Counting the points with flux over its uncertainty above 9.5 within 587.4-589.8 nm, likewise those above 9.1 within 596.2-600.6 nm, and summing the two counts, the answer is 13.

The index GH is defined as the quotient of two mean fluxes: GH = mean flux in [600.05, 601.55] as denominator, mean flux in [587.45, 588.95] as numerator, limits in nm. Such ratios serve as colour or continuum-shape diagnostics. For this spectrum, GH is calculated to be 1.016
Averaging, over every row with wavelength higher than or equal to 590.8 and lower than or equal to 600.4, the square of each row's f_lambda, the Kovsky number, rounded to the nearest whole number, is 63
